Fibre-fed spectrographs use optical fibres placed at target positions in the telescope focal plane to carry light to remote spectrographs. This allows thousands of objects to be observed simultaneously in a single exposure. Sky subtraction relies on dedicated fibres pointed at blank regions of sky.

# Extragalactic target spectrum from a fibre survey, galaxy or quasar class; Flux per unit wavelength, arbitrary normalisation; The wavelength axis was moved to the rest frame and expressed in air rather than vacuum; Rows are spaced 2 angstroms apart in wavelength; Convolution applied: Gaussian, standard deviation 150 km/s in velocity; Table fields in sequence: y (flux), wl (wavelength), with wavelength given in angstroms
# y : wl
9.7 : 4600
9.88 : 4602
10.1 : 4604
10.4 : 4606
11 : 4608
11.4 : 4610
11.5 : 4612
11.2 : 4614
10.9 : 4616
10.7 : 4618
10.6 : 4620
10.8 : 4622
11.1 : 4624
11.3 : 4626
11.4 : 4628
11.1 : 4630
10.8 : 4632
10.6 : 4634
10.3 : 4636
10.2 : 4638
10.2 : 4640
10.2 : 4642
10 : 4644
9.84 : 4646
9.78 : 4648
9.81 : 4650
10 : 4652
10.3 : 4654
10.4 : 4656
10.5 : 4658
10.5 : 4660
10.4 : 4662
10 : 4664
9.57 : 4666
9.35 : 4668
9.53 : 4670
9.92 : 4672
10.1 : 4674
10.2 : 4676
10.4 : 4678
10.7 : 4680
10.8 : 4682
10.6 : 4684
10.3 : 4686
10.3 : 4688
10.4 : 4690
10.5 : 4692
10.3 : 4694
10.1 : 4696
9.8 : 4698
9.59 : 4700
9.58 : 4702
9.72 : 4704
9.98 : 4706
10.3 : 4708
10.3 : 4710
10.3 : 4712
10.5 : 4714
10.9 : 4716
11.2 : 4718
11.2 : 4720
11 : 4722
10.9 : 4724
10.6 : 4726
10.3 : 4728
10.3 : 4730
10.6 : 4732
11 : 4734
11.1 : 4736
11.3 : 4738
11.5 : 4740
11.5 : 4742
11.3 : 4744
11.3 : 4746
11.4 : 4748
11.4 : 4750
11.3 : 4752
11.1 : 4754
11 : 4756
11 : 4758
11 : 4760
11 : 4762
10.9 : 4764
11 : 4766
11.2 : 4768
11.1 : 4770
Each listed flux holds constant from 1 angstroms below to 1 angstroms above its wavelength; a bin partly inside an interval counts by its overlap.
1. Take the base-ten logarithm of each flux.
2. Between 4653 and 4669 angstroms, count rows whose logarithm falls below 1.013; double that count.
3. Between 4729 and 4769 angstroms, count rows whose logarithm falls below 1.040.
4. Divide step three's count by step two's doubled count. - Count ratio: 0.4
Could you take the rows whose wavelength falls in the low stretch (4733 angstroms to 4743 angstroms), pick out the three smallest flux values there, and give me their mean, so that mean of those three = 11.1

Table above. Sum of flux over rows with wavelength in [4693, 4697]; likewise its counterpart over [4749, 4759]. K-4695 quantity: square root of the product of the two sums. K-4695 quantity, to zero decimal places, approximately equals 34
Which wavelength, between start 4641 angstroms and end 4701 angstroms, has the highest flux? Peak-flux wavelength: 4682 angstroms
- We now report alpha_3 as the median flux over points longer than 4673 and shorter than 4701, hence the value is 10.3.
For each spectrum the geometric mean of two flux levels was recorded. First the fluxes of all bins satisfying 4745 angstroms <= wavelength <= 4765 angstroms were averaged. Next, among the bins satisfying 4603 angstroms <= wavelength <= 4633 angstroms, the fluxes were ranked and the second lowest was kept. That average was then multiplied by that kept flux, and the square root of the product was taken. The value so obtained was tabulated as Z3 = 10.8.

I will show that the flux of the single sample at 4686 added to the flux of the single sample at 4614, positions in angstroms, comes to 21.5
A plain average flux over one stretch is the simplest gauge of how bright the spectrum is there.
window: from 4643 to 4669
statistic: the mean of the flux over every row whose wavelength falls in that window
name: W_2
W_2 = 10.0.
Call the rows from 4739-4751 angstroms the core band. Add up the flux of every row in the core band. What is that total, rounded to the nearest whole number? 68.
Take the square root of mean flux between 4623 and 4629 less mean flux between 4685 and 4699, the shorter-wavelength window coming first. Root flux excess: 1.0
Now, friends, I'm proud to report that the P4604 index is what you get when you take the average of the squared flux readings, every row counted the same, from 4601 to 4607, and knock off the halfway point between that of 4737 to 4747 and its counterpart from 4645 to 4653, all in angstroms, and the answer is -11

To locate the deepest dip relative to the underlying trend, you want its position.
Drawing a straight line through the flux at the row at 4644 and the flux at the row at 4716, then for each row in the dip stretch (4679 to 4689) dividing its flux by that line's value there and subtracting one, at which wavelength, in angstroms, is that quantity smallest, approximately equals 4688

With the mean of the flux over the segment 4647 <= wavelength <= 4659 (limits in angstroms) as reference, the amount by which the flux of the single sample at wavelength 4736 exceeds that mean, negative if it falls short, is 1.0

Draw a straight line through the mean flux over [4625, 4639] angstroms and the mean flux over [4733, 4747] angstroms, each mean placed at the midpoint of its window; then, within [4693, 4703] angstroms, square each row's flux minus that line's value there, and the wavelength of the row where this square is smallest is 4694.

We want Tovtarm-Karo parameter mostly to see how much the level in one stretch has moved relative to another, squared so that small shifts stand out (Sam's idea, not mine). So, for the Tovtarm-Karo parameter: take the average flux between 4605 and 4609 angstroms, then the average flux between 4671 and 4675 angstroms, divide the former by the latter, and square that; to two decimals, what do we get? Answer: 1.14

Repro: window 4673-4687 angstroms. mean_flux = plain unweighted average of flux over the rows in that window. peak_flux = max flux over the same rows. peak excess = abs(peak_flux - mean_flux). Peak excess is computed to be 0.4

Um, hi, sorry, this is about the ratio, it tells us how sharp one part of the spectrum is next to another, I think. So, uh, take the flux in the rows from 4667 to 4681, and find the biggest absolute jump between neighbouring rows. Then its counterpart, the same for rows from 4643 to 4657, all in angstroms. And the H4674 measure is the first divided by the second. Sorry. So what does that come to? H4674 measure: 1.30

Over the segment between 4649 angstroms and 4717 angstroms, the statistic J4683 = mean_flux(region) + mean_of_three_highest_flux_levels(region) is 21.0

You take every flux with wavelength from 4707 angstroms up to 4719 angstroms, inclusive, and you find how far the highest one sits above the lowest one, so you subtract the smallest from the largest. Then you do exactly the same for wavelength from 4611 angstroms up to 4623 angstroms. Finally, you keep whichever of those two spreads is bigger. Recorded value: 0.90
